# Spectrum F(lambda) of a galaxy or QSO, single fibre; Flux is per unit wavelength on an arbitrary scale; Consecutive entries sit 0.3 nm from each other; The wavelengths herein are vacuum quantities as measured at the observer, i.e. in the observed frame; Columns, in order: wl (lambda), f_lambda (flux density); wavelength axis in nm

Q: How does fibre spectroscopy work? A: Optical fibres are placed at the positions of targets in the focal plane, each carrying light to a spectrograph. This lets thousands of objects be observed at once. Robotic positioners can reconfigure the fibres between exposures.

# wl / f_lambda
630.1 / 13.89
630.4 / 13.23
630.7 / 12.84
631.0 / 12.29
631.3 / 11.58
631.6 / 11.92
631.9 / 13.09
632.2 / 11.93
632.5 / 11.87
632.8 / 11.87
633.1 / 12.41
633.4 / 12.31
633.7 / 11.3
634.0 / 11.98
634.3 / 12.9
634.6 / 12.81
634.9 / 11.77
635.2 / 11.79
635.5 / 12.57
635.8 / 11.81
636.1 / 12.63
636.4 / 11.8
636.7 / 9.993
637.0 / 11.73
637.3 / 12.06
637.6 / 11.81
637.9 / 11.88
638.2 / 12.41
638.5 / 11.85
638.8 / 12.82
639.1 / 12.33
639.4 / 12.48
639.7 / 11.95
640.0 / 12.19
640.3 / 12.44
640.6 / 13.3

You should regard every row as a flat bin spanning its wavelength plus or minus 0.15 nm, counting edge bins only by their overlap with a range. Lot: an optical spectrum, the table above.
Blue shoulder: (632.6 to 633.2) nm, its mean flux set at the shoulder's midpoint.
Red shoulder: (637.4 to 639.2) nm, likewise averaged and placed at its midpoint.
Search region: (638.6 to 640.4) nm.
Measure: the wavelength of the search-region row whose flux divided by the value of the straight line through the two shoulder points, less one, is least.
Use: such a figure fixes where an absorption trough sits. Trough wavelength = 639.7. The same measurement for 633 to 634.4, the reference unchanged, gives 633.7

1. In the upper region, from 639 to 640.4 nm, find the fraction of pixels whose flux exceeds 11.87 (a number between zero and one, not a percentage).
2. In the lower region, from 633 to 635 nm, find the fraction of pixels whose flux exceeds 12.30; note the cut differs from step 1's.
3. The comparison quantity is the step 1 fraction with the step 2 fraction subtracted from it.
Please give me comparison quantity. 0.43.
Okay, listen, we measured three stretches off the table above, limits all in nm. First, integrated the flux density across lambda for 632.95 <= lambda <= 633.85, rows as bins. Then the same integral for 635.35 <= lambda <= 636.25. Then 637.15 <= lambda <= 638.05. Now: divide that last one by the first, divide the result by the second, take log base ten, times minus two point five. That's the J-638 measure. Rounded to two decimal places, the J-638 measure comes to 2.62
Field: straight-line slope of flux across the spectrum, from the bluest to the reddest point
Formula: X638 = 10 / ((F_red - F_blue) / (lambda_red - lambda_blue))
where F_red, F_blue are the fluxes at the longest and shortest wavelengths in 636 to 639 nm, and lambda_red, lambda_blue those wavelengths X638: 142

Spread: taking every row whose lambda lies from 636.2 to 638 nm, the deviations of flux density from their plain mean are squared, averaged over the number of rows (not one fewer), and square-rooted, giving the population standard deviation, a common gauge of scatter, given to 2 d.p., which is 0.70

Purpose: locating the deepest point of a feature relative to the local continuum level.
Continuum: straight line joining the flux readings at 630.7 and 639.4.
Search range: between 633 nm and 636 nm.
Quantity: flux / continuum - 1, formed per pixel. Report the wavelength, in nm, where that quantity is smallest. 633.7 nm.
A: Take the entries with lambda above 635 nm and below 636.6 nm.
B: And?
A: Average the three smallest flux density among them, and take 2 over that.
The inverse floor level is 0.169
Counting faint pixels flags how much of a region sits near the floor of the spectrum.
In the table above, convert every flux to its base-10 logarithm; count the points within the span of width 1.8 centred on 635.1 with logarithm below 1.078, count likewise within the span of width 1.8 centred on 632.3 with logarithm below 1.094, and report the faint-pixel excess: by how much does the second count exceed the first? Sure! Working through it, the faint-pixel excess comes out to 2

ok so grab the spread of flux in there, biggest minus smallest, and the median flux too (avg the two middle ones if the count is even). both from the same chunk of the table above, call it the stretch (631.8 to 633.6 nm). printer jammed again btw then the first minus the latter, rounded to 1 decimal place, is -10.9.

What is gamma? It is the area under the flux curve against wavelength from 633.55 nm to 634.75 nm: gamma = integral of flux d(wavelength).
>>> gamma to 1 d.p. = 14.7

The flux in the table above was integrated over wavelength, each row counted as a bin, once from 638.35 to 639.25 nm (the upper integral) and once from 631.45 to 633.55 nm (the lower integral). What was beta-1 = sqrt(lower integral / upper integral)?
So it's 1.5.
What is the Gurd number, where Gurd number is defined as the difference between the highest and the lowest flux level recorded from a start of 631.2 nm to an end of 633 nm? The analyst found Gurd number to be 1.5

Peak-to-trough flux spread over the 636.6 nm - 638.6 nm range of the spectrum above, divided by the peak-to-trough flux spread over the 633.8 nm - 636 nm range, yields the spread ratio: 2.1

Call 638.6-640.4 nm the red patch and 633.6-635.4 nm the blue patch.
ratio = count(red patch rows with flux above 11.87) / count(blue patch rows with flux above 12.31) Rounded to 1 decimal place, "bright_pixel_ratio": 3.0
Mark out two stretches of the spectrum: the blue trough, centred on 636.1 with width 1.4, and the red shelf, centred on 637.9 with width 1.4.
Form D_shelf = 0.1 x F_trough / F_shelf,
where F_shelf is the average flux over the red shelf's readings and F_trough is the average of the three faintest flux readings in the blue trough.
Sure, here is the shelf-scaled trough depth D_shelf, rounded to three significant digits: 0.0933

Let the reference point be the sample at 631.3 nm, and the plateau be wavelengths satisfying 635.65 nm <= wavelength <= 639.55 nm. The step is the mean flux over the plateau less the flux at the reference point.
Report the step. 0.39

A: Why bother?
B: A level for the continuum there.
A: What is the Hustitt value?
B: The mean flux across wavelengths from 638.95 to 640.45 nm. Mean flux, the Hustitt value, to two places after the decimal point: 12.28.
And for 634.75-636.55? 12.06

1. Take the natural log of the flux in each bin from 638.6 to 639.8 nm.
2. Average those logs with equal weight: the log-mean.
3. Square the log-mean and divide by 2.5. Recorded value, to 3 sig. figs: 2.53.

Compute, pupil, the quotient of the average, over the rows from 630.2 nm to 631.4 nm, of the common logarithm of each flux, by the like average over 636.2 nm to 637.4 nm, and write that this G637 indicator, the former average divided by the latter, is 1.04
